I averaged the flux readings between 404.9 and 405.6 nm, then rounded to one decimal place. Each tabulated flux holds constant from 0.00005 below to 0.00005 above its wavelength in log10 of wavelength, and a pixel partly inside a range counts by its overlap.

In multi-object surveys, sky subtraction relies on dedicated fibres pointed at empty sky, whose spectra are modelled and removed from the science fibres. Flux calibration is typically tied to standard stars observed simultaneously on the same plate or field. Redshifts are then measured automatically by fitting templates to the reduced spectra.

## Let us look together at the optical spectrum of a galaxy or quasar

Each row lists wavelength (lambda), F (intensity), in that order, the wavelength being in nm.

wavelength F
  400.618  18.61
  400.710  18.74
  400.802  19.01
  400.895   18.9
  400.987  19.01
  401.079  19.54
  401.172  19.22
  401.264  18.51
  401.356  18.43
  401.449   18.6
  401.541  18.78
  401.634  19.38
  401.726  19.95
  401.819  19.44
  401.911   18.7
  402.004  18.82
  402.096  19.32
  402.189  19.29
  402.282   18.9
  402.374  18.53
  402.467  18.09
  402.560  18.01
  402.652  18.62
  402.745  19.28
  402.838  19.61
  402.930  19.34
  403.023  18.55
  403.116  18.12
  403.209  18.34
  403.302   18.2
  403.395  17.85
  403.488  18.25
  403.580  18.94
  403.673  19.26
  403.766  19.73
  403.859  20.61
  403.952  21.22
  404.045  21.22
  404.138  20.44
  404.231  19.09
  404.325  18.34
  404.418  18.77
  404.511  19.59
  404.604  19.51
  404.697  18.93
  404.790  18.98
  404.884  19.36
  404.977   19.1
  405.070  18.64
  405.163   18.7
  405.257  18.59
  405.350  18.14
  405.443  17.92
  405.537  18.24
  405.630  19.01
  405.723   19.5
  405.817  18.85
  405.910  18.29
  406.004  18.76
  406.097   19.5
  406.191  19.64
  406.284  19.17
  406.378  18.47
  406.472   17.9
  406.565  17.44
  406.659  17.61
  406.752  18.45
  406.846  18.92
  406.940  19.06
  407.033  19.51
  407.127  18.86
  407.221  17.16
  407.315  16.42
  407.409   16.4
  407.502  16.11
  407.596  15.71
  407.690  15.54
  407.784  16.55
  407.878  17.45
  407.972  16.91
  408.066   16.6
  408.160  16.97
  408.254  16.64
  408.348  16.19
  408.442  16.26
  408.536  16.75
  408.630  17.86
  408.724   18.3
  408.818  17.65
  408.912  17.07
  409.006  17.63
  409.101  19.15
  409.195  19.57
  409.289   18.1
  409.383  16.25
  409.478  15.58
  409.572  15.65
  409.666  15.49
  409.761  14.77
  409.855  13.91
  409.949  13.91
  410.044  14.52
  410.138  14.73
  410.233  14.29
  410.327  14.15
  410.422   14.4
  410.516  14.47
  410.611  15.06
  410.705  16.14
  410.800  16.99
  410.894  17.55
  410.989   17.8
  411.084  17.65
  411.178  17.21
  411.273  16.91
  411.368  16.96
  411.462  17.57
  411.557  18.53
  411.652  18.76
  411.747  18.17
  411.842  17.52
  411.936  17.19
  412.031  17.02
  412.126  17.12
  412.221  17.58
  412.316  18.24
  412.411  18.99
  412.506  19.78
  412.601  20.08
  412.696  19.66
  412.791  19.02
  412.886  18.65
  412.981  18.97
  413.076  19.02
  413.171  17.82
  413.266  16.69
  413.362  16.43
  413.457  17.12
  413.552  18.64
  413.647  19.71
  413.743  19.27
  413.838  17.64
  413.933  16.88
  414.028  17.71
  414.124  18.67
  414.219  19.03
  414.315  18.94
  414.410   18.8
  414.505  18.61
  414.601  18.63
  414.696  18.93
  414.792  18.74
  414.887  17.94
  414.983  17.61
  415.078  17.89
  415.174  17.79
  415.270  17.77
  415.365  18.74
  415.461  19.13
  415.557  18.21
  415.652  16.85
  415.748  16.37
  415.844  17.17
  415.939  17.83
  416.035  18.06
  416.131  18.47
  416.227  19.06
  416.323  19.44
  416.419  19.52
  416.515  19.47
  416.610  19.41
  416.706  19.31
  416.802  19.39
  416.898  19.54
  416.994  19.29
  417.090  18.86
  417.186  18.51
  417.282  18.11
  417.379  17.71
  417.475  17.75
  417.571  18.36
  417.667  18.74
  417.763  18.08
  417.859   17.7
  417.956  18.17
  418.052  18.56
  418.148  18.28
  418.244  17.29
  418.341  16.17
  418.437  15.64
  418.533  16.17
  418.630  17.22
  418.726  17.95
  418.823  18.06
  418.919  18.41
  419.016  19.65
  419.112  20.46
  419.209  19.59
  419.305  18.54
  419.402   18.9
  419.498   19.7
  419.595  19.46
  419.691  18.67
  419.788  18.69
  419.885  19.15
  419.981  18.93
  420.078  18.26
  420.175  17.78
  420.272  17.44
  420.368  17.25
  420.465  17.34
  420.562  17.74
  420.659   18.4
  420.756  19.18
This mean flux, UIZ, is 18.5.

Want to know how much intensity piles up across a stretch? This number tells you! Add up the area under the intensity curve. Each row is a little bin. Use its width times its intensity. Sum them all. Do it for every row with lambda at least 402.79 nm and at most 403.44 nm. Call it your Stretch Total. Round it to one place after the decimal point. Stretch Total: 12.1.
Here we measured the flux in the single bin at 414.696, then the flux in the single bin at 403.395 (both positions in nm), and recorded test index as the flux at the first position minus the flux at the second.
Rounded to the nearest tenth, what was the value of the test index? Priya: 1.1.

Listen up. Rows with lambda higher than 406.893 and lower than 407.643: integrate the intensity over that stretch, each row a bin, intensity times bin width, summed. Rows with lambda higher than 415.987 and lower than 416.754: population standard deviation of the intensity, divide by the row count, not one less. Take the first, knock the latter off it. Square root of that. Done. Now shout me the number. 3.54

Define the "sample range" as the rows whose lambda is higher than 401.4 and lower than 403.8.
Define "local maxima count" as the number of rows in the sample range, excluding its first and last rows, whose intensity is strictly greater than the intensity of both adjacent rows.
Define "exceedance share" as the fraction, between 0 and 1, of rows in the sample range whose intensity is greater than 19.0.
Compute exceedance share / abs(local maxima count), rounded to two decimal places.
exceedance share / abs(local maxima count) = 0.10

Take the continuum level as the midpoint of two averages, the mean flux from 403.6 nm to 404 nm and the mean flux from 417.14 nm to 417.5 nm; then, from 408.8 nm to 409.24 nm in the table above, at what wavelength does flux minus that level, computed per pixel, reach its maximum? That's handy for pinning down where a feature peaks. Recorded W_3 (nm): 409.195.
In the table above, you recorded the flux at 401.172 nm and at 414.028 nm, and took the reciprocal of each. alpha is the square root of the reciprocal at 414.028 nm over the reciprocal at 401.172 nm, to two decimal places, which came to 1.04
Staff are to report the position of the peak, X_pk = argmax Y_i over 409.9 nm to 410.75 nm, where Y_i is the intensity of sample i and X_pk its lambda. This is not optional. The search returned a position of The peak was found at 410.705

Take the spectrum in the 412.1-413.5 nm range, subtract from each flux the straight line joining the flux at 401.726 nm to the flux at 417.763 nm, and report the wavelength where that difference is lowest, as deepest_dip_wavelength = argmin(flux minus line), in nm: 413.362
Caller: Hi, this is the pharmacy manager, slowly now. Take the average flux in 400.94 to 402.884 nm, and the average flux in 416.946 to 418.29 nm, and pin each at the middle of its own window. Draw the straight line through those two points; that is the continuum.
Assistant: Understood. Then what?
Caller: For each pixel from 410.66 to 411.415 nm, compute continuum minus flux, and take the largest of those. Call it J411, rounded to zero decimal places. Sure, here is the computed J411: 2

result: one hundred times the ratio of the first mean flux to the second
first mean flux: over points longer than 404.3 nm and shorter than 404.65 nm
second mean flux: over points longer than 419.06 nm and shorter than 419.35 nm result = 98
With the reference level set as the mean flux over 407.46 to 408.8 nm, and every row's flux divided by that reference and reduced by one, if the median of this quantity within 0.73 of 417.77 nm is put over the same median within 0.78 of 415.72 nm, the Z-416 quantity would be 1.1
